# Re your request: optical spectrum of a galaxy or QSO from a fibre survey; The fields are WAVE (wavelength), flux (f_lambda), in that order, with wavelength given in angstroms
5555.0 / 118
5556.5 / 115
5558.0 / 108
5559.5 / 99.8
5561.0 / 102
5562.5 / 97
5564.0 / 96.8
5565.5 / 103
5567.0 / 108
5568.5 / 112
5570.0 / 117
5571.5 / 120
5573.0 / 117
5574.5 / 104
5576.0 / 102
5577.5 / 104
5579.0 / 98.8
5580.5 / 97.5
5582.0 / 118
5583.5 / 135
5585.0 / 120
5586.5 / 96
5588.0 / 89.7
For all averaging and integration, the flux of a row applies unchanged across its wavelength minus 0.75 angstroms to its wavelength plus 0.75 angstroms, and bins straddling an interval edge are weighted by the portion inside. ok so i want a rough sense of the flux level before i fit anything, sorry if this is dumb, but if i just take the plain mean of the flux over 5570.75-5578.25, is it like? 109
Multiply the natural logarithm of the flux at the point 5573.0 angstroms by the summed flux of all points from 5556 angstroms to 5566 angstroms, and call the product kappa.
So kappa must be 3436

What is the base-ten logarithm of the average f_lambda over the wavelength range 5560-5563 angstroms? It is 2.00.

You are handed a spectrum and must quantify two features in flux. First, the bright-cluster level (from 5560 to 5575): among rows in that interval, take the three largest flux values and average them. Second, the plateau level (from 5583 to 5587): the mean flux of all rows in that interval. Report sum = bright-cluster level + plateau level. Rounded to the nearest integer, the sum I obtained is 235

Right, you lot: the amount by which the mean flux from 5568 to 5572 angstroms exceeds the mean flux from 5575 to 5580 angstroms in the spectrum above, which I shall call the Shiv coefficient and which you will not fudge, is 15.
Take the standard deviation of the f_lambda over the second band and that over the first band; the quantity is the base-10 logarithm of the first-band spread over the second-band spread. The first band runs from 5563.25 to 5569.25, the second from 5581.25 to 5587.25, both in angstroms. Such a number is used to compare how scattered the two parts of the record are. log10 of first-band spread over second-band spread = -0.39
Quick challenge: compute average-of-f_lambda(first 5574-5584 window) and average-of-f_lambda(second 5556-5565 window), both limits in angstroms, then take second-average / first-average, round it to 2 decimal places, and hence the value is 0.95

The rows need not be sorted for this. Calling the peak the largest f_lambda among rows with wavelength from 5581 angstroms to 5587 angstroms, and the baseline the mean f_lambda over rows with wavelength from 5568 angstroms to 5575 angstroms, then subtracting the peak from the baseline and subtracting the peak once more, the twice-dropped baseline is -156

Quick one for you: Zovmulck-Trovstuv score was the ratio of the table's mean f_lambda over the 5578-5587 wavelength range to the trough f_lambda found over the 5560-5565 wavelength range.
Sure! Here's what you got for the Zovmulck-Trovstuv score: 1.15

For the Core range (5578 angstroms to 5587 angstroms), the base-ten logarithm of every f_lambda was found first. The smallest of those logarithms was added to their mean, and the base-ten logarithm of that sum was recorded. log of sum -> 0.605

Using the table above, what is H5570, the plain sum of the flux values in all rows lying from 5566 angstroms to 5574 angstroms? 574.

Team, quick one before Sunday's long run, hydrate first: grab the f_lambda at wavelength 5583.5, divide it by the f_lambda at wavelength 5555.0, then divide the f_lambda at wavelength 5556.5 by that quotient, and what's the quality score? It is 101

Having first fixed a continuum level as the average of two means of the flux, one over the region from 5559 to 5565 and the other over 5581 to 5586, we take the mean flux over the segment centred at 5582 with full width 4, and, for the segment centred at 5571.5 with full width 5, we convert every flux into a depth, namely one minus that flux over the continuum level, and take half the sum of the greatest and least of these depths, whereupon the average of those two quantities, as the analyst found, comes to 58.4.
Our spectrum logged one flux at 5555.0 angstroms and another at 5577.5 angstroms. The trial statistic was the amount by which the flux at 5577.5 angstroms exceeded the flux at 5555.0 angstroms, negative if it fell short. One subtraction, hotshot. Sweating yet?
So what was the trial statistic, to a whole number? -14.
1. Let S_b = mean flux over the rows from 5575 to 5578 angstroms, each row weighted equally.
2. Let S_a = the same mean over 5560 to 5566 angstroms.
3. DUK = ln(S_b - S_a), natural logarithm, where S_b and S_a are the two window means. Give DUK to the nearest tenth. 1.2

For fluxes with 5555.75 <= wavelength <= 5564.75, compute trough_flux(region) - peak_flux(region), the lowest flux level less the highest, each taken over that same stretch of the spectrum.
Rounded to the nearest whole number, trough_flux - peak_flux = -18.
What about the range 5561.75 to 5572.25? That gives -23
